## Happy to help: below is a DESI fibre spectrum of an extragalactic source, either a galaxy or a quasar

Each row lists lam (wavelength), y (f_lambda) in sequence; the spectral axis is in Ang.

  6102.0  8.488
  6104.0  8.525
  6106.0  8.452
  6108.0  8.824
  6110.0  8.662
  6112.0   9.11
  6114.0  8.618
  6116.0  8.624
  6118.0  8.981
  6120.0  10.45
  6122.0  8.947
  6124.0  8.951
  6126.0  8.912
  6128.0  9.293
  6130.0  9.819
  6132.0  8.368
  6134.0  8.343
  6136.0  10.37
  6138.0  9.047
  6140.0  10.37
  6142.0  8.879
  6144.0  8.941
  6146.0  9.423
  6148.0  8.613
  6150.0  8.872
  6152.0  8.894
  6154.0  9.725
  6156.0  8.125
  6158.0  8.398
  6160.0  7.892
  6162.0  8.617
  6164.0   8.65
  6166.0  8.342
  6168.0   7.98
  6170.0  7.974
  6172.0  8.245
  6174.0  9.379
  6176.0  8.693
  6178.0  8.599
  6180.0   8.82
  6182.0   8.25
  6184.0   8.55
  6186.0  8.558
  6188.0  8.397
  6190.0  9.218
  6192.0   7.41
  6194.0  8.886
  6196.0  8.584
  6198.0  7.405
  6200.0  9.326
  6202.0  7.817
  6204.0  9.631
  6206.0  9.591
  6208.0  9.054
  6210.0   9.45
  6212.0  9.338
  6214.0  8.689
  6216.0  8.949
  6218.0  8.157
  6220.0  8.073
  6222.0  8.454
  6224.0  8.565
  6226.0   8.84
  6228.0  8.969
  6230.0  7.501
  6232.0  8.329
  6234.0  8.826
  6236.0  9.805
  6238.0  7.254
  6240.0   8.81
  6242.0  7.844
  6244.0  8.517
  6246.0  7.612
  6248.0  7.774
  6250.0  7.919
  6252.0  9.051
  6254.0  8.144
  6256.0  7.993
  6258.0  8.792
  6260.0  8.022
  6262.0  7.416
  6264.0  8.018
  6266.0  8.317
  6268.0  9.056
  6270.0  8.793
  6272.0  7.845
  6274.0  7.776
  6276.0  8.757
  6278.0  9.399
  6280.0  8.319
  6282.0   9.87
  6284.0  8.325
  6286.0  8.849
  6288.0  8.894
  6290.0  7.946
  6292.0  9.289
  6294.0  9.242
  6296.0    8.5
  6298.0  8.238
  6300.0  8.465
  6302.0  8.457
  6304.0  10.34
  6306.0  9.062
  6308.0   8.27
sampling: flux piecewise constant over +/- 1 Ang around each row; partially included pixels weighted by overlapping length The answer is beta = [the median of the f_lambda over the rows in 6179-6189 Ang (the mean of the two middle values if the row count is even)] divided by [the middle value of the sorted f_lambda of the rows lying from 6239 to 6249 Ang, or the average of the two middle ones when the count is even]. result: 1.09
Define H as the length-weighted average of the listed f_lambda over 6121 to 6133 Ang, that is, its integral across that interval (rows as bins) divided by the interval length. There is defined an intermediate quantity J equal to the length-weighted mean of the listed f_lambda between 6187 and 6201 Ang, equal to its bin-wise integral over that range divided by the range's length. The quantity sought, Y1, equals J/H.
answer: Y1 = 0.94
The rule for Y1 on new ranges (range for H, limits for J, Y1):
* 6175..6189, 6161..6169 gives 0.98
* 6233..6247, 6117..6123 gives 1.13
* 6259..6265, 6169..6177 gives 1.10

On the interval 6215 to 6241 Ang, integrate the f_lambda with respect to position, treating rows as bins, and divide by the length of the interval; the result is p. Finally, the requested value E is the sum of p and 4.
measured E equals 12.5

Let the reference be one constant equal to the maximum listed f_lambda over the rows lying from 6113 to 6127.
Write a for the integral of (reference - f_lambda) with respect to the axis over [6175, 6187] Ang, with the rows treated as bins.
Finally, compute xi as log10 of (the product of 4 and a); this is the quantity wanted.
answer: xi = 1.95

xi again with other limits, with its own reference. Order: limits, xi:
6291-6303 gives 1.92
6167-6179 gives 1.98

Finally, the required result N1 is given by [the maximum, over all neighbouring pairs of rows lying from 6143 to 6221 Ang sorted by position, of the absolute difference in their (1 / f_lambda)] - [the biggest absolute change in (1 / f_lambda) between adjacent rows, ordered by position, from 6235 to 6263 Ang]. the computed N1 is -0.0080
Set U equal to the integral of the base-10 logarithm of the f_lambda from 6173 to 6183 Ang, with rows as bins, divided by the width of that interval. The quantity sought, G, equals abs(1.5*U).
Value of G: 1.41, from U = 0.94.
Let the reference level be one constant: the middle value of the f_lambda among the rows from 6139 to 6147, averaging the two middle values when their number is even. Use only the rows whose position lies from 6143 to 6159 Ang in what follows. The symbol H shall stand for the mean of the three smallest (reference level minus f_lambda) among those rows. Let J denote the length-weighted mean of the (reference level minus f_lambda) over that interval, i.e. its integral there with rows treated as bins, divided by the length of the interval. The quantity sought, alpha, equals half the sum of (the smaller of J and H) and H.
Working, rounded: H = -0.2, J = 0.31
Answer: -0.2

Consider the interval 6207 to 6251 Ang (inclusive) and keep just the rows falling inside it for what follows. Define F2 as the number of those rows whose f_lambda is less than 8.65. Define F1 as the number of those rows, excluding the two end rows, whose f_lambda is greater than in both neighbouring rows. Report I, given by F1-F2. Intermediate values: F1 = 6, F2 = 12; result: -6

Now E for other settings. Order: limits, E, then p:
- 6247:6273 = 12.2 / 8.24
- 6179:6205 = 12.5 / 8.53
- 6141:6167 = 12.7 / 8.72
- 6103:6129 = 12.9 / 8.95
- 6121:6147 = 13.2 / 9.20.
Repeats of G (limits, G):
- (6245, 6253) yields 1.36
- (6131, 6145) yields 1.44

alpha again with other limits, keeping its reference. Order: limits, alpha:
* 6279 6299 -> -0.3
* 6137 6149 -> -0.4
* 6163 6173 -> 0.8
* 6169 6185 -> 0.2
